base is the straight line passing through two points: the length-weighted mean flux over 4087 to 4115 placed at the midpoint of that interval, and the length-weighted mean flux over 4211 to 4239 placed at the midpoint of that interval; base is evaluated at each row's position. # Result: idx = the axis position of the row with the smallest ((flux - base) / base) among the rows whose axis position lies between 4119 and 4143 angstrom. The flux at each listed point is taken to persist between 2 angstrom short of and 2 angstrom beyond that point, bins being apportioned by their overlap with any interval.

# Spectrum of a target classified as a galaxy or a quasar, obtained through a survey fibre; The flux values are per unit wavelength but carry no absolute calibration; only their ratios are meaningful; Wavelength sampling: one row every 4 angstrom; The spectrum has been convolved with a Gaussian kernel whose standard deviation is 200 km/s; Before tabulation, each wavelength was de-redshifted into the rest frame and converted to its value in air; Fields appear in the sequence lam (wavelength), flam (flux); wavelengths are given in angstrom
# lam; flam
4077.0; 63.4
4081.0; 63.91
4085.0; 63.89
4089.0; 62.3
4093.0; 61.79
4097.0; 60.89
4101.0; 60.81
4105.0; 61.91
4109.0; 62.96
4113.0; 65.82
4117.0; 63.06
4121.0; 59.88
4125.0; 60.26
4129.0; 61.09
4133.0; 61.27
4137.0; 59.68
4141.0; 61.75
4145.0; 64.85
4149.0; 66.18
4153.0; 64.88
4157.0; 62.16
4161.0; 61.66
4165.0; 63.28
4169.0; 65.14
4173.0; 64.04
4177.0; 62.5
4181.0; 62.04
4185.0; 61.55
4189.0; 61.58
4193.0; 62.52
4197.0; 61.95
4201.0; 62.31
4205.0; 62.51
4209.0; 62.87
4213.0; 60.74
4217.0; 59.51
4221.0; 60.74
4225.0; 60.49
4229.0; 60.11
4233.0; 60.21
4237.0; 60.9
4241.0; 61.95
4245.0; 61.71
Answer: 4121.0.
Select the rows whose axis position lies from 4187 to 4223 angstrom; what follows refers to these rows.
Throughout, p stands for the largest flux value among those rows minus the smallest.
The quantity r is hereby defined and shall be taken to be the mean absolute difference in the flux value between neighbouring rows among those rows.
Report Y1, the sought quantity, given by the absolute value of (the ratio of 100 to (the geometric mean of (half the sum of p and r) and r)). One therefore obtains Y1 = 73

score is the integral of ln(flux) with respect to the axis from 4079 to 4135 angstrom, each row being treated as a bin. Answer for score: 231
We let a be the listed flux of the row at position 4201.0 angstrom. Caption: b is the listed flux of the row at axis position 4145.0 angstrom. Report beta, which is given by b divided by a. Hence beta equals 1.04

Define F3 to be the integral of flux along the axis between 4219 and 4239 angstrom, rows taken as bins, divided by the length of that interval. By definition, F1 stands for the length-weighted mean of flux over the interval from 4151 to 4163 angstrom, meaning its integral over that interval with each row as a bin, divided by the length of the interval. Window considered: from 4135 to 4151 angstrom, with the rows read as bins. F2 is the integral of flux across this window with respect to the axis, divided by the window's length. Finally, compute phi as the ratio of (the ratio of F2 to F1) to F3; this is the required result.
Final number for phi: 0.0166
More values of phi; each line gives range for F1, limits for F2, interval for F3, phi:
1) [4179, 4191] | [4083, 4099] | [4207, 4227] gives 0.0166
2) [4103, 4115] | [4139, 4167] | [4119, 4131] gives 0.0165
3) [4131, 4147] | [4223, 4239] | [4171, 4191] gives 0.0157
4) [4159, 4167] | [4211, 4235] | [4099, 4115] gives 0.0154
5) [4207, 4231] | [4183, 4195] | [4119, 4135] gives 0.0168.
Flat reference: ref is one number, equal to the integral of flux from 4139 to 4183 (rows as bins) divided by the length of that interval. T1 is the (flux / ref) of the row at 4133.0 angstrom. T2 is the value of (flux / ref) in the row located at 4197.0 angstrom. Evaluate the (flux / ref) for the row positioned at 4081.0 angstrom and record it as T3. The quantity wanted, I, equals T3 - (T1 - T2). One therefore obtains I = 1.02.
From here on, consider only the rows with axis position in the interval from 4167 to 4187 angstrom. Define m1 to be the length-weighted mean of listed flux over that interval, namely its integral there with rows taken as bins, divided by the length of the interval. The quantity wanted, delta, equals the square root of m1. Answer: 7.94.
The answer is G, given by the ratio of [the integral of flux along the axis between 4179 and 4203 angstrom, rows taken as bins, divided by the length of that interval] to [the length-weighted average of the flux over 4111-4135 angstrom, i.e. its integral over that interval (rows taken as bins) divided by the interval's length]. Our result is 1.00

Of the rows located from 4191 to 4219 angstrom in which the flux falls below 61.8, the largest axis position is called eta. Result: 4217.0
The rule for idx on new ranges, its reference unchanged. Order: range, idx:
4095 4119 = 4101.0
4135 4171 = 4137.0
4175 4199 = 4185.0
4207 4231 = 4217.0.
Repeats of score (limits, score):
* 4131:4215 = 348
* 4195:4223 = 115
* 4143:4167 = 100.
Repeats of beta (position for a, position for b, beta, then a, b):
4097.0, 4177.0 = 1.03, 60.89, 62.5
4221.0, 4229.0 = 0.99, 60.74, 60.11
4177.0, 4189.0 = 0.99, 62.5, 61.58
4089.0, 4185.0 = 0.99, 62.3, 61.55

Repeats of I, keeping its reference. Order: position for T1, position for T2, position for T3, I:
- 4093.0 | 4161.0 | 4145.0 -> 1.02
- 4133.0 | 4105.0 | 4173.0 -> 1.02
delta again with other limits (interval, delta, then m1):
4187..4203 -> 7.88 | 62.1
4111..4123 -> 7.93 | 62.9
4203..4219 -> 7.84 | 61.4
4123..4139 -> 7.78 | 60.6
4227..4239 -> 7.77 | 60.4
